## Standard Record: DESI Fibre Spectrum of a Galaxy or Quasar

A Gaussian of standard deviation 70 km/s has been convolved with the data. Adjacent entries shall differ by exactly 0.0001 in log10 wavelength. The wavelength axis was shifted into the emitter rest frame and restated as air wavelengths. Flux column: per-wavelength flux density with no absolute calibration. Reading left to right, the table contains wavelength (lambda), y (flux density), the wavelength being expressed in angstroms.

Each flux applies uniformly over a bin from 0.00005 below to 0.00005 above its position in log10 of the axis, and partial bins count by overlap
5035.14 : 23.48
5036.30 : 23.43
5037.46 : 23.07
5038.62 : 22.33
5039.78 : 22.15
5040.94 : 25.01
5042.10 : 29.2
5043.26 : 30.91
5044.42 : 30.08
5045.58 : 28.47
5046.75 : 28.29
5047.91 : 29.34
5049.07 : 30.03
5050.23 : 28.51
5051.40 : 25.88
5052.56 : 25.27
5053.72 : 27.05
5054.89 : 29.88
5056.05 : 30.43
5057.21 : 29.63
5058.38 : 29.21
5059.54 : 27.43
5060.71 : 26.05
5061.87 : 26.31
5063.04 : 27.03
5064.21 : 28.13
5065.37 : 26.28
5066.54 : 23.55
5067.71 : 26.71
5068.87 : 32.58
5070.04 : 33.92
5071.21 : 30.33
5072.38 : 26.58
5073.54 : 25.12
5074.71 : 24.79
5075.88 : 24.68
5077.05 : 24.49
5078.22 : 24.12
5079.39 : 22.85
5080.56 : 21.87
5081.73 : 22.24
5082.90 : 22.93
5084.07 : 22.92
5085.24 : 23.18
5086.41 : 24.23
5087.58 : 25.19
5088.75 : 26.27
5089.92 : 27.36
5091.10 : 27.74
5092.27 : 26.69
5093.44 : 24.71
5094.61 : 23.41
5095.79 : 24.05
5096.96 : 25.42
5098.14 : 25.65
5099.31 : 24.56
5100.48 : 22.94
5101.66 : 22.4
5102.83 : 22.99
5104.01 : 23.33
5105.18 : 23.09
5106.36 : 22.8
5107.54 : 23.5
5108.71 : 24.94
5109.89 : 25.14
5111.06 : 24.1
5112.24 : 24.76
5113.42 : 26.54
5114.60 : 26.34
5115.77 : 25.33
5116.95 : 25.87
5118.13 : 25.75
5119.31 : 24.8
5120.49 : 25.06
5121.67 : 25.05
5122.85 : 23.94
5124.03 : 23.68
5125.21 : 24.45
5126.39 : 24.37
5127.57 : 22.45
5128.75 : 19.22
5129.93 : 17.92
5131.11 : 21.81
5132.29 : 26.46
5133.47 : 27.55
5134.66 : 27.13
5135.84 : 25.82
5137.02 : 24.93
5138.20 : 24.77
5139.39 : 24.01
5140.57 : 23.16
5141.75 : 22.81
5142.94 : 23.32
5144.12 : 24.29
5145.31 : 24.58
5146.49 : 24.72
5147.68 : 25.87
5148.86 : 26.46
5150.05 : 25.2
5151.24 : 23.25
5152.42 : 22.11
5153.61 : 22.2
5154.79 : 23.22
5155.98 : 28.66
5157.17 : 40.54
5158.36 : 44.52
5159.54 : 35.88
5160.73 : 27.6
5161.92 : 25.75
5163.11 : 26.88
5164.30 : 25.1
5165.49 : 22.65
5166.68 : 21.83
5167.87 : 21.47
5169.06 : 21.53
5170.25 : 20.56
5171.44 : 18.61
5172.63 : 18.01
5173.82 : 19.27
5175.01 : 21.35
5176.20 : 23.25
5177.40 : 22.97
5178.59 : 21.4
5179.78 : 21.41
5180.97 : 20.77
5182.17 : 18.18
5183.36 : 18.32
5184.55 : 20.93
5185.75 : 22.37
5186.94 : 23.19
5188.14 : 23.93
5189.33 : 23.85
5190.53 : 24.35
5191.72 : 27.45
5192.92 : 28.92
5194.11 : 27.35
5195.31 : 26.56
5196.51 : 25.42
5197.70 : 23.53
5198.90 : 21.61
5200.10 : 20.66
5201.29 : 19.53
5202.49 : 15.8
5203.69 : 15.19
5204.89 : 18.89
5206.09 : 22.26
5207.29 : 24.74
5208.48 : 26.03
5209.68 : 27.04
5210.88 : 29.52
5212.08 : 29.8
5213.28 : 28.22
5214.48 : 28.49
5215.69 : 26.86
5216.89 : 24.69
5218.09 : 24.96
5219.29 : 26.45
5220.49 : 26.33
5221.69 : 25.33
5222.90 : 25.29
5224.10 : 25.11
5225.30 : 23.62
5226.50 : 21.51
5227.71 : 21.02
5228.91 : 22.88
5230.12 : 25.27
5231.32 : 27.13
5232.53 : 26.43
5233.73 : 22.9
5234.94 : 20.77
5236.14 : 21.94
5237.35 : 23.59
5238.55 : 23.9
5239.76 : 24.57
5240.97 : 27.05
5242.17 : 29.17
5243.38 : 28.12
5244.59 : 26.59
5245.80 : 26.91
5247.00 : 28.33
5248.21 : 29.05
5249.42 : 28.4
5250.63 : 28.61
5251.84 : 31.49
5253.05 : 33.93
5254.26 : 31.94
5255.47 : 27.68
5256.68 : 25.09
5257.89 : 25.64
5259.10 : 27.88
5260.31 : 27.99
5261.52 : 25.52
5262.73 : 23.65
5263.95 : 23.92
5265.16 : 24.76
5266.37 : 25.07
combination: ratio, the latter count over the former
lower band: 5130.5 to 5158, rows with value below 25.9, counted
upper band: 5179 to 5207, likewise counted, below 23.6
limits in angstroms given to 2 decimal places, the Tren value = 0.88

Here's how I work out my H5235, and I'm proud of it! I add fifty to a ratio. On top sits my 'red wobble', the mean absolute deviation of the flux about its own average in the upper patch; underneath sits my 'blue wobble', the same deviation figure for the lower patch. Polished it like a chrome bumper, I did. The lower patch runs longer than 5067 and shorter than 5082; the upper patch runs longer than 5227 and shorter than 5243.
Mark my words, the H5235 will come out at 50.7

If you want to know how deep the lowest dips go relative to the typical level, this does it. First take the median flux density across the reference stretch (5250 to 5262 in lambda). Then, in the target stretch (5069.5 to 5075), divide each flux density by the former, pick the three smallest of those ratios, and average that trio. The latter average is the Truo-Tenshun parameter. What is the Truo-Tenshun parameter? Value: 0.91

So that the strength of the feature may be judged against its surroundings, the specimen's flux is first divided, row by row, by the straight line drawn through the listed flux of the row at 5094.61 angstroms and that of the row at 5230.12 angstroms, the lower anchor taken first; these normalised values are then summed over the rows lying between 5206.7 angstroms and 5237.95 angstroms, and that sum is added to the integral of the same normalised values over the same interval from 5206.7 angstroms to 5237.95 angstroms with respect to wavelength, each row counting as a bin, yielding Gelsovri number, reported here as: 57.4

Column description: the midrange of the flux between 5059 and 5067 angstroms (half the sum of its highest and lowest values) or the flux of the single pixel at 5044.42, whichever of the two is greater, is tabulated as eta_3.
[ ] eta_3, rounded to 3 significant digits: 30.1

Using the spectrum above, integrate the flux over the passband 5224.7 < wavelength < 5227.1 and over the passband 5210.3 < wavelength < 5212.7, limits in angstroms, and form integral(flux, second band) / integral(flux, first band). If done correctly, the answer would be 1.31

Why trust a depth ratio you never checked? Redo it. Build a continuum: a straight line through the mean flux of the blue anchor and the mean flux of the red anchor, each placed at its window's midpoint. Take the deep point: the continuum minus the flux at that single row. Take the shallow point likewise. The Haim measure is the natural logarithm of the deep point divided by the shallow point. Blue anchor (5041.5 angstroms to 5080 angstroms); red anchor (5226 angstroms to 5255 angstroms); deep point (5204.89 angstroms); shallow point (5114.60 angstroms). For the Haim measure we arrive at 2.1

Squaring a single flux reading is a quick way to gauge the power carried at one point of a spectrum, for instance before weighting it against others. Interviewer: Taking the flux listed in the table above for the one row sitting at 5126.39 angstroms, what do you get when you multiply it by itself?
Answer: 594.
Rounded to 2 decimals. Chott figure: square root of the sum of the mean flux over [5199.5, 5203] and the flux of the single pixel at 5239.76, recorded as 6.58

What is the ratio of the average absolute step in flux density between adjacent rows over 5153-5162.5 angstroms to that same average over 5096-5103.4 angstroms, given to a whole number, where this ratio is 7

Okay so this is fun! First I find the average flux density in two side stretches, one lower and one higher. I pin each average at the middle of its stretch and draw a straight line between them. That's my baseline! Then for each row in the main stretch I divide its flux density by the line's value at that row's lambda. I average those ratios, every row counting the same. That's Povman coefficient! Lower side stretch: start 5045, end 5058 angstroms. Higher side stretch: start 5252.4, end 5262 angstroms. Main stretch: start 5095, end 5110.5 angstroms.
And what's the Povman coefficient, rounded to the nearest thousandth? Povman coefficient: 0.842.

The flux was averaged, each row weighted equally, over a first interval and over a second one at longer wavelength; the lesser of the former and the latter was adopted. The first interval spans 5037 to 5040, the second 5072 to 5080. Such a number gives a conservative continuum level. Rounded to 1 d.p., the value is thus 22.5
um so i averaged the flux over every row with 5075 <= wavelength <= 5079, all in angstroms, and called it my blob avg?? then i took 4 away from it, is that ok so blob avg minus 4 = 20.4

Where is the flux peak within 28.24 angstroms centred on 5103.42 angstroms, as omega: 5091.10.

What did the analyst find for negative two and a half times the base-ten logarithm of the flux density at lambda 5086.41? -3.46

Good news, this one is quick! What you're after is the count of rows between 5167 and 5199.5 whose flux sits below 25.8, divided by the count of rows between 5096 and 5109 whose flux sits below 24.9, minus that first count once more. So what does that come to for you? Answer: -20.1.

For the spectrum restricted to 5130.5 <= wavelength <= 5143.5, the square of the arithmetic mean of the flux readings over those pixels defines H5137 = 610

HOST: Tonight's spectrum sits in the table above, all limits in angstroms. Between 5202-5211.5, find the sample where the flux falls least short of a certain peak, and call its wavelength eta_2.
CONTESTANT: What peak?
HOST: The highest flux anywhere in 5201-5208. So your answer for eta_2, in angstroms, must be 5210.88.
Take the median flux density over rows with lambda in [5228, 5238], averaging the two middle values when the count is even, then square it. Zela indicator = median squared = 540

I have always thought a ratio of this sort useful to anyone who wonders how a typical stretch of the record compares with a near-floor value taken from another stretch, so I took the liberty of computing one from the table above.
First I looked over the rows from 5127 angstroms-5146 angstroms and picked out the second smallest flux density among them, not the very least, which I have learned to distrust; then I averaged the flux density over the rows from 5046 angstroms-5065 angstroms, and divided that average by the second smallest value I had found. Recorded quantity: 1.46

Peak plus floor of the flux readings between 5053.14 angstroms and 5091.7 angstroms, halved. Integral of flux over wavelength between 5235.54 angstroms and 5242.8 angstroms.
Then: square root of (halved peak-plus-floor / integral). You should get 0.39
